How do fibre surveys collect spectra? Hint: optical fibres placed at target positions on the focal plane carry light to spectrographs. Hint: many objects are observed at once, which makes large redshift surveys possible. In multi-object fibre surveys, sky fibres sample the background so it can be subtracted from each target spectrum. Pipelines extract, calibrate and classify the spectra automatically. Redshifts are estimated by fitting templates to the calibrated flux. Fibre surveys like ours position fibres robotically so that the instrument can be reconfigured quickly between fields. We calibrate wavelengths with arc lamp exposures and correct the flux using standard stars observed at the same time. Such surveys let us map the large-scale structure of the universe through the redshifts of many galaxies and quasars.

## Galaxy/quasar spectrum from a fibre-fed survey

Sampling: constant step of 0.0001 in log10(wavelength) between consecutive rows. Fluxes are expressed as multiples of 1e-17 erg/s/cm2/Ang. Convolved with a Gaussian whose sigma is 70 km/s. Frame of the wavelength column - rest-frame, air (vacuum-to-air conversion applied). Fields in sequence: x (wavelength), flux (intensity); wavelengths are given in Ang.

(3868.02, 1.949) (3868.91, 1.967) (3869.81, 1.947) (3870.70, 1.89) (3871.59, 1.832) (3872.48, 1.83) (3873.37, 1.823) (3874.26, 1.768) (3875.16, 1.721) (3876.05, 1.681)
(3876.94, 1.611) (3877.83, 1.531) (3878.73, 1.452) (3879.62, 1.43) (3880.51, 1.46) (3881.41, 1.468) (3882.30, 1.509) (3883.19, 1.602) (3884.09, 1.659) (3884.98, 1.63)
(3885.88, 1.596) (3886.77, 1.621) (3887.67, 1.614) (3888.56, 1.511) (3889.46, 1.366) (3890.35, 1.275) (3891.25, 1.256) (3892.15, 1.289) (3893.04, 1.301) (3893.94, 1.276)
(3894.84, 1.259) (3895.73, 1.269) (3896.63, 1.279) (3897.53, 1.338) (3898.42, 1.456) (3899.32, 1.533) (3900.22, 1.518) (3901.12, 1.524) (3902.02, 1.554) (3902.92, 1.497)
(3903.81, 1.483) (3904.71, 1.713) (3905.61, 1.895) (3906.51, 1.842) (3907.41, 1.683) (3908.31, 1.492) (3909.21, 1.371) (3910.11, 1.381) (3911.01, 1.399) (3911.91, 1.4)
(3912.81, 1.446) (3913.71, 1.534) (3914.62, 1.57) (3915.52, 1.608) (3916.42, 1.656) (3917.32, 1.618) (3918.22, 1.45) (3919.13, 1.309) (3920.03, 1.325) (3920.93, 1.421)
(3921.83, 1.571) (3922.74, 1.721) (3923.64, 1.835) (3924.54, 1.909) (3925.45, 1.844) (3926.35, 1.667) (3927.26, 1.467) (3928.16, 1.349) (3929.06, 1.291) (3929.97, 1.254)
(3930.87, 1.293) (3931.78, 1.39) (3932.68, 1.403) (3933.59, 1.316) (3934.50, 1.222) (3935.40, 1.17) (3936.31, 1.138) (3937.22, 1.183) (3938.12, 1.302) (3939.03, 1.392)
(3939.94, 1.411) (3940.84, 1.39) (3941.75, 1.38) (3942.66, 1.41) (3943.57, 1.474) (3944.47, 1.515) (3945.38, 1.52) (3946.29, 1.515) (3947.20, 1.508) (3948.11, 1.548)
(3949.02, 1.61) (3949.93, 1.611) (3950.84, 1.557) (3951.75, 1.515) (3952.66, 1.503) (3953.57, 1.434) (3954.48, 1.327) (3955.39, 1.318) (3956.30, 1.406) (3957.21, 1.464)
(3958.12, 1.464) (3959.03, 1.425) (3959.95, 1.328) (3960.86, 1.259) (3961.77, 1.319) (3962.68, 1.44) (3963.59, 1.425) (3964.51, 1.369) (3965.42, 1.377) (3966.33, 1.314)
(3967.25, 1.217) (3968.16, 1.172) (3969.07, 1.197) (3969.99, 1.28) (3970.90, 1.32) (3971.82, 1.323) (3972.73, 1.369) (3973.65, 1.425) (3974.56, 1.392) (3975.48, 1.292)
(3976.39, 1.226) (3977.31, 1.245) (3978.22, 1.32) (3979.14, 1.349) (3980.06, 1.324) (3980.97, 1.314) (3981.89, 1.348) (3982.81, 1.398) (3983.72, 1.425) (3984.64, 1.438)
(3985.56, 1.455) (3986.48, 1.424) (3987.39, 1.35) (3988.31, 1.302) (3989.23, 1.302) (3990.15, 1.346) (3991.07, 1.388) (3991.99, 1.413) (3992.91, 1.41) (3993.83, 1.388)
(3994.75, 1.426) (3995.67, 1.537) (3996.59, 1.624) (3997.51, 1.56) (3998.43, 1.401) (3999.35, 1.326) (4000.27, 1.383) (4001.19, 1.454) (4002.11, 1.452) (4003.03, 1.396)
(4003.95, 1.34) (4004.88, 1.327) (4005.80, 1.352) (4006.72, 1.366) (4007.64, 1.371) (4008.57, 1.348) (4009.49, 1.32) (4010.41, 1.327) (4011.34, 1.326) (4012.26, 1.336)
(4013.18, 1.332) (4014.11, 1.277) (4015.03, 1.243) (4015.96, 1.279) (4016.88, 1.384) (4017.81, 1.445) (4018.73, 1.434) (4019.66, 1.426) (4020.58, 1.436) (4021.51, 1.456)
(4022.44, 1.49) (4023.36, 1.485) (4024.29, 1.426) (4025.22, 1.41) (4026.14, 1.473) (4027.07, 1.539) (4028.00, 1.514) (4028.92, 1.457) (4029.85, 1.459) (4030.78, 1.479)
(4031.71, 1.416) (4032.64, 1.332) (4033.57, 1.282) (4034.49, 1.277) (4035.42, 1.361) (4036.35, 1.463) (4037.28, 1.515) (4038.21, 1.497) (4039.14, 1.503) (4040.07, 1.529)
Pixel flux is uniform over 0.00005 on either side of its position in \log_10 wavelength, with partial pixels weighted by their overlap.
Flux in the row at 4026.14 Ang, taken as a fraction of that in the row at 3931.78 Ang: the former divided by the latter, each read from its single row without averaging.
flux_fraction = 1.06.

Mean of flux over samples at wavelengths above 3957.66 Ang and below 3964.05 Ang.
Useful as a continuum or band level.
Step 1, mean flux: 1.38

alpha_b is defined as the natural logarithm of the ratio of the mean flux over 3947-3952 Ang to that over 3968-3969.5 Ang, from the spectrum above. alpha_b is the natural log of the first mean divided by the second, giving 0.27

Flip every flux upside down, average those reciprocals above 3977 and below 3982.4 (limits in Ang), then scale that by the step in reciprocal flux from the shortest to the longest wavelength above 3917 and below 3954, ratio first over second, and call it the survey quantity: 10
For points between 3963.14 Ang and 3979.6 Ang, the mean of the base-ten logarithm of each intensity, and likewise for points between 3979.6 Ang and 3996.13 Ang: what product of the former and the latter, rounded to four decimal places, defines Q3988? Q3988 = 0.0166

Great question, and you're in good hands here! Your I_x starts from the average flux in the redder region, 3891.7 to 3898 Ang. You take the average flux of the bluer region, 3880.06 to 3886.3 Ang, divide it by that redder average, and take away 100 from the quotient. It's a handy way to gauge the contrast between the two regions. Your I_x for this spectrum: -98.8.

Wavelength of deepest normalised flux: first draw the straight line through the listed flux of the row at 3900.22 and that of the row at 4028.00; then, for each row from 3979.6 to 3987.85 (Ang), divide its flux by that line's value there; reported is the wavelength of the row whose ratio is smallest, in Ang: 3980.97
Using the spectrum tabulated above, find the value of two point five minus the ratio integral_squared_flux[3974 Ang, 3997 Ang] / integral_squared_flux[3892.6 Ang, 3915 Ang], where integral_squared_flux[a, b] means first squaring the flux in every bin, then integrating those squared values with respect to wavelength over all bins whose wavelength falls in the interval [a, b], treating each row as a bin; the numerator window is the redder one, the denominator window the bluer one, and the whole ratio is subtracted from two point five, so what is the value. 1.62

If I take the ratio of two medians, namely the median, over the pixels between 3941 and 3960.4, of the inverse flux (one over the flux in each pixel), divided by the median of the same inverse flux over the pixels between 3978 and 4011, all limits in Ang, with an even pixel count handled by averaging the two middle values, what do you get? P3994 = 0.93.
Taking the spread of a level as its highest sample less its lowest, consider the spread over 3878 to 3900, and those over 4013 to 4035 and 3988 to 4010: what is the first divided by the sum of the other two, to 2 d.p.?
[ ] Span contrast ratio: 0.65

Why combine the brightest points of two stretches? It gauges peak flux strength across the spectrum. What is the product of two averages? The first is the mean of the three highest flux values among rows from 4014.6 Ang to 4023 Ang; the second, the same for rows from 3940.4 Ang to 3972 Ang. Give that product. 2.3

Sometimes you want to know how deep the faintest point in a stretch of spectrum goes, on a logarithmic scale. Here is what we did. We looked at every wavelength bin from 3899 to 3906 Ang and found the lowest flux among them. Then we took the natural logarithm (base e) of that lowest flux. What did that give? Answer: 0.394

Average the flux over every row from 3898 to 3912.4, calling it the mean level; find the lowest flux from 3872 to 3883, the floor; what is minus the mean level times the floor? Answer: -2.21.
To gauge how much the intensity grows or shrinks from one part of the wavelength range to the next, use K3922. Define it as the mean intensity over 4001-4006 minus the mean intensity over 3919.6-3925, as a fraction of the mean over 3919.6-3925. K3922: -0.15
